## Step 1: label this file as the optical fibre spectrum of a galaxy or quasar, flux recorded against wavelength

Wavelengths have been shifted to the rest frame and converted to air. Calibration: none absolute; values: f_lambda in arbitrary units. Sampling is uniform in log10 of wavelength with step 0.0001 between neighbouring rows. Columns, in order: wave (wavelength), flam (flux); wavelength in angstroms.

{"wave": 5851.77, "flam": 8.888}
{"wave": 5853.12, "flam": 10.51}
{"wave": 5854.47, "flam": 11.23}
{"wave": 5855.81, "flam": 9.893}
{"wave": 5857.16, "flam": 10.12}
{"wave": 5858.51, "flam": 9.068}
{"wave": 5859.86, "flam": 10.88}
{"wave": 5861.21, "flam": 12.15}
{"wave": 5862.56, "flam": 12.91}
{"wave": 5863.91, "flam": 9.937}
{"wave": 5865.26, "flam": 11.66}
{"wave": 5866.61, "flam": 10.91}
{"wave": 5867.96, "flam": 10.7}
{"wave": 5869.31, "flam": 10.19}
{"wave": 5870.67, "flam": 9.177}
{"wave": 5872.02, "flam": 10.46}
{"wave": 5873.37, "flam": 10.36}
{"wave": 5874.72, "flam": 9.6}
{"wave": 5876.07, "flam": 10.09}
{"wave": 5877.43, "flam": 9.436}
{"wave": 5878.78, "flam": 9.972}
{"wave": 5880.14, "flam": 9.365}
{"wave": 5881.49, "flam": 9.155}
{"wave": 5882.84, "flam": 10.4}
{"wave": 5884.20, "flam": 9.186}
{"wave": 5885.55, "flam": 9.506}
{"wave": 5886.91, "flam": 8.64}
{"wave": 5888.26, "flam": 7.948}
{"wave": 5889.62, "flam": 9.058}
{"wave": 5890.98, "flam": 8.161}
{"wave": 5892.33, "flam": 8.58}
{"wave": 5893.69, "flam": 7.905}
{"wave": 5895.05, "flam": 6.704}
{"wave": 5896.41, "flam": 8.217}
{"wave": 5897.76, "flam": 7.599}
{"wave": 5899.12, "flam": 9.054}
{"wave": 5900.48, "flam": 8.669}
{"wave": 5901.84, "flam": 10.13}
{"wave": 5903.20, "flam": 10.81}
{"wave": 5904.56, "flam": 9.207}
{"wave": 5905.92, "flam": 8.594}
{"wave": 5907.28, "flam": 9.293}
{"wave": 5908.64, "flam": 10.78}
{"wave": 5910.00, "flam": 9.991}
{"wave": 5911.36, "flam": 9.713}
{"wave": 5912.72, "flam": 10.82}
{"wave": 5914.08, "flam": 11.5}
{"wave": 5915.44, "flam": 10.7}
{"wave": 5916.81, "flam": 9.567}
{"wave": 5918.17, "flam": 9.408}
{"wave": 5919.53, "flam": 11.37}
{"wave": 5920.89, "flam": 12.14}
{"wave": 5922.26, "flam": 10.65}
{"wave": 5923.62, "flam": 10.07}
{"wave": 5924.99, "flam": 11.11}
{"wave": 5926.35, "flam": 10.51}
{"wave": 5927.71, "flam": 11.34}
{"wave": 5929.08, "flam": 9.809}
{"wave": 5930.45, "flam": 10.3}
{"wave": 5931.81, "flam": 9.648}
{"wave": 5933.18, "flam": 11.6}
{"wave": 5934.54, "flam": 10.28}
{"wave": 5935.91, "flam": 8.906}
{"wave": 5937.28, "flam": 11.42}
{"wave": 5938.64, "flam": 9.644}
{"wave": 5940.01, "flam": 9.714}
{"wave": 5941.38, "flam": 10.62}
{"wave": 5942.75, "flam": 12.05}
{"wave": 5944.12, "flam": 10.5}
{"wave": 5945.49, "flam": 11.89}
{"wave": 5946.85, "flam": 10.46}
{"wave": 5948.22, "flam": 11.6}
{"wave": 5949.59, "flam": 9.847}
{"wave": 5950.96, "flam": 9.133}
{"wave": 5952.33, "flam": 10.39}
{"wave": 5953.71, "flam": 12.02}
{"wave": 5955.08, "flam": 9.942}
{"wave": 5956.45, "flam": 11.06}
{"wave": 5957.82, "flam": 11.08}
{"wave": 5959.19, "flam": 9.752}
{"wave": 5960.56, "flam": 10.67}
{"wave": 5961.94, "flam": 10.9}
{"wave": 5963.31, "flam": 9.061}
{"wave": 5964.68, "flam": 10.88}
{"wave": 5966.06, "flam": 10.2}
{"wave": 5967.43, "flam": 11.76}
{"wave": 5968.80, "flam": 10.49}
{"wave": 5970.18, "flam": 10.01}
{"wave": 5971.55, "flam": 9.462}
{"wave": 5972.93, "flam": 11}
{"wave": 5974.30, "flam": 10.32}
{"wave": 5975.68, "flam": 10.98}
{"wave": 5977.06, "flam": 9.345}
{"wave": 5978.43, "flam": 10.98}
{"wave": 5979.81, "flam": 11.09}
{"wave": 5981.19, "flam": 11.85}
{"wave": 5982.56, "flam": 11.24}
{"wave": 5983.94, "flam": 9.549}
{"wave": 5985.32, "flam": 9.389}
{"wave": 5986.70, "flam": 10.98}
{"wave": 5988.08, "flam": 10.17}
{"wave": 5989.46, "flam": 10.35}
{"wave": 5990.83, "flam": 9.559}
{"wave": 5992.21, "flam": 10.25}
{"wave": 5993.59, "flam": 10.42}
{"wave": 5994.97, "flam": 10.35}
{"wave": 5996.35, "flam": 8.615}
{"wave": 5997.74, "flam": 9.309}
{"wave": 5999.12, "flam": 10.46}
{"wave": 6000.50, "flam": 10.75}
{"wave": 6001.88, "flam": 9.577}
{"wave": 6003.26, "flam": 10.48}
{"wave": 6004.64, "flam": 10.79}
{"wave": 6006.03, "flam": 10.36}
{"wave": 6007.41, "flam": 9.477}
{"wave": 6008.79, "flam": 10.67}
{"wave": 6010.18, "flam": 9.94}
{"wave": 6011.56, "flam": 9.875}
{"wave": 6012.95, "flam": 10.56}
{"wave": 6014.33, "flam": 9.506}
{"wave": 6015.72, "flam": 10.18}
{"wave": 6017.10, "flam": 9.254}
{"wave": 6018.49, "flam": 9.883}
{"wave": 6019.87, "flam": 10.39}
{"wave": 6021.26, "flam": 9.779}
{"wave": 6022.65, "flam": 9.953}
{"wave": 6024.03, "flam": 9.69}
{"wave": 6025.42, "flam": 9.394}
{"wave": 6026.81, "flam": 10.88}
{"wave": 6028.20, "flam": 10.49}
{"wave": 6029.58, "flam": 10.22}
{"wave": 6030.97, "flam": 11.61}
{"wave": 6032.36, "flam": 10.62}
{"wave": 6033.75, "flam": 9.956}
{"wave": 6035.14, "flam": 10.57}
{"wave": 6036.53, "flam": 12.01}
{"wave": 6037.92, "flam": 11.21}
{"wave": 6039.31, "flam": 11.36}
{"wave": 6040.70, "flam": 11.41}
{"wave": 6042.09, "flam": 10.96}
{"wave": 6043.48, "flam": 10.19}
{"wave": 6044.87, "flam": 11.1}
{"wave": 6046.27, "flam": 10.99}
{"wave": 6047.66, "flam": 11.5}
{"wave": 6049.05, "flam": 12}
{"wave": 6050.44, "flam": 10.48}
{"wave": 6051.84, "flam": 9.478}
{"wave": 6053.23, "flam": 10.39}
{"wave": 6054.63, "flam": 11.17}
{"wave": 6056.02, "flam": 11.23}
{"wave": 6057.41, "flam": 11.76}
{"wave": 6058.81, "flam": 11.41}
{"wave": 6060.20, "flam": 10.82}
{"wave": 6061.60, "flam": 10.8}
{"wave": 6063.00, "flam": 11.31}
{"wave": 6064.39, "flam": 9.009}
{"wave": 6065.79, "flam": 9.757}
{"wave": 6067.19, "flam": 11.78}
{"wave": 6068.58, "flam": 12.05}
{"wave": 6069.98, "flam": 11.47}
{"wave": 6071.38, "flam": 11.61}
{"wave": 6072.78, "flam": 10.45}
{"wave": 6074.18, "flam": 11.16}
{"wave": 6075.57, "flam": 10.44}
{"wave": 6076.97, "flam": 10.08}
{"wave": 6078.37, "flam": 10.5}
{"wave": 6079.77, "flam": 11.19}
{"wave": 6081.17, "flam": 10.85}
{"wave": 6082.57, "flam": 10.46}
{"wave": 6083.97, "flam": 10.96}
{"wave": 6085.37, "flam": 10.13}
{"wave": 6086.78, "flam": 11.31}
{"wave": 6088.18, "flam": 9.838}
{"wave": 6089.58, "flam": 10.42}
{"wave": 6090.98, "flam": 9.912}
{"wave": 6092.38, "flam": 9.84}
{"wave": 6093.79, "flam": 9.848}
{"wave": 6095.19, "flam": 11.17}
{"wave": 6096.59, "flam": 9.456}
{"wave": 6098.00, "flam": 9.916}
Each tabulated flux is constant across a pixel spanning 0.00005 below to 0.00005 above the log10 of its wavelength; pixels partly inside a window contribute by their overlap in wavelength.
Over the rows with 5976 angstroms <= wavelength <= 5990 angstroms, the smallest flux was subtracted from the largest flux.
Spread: 2.5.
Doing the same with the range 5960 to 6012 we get 3.2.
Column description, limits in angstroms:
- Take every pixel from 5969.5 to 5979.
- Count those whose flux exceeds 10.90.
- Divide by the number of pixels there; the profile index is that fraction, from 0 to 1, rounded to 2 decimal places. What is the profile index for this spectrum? 0.43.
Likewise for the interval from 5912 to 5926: 0.40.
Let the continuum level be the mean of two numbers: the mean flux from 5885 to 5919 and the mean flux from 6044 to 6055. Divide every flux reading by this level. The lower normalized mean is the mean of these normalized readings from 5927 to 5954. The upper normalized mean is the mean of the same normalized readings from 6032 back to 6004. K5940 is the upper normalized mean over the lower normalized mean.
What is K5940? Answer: 0.96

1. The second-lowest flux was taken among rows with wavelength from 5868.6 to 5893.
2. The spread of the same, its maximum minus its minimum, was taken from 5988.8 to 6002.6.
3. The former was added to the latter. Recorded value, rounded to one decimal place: 10.3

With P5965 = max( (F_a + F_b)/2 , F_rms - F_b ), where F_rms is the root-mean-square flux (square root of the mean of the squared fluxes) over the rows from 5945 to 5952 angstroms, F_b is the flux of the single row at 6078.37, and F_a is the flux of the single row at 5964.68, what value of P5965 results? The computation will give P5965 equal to 10.7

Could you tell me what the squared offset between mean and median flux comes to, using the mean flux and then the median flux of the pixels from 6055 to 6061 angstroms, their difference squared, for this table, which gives 0.000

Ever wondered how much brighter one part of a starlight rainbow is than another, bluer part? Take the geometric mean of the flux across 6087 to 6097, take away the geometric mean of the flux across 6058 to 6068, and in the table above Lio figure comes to -0.6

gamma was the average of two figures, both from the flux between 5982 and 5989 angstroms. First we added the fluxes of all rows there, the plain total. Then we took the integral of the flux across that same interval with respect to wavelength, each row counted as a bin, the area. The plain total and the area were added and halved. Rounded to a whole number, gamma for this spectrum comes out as 61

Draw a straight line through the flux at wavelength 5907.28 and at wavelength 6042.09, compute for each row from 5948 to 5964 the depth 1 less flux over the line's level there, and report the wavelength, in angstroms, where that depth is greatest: 5963.31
